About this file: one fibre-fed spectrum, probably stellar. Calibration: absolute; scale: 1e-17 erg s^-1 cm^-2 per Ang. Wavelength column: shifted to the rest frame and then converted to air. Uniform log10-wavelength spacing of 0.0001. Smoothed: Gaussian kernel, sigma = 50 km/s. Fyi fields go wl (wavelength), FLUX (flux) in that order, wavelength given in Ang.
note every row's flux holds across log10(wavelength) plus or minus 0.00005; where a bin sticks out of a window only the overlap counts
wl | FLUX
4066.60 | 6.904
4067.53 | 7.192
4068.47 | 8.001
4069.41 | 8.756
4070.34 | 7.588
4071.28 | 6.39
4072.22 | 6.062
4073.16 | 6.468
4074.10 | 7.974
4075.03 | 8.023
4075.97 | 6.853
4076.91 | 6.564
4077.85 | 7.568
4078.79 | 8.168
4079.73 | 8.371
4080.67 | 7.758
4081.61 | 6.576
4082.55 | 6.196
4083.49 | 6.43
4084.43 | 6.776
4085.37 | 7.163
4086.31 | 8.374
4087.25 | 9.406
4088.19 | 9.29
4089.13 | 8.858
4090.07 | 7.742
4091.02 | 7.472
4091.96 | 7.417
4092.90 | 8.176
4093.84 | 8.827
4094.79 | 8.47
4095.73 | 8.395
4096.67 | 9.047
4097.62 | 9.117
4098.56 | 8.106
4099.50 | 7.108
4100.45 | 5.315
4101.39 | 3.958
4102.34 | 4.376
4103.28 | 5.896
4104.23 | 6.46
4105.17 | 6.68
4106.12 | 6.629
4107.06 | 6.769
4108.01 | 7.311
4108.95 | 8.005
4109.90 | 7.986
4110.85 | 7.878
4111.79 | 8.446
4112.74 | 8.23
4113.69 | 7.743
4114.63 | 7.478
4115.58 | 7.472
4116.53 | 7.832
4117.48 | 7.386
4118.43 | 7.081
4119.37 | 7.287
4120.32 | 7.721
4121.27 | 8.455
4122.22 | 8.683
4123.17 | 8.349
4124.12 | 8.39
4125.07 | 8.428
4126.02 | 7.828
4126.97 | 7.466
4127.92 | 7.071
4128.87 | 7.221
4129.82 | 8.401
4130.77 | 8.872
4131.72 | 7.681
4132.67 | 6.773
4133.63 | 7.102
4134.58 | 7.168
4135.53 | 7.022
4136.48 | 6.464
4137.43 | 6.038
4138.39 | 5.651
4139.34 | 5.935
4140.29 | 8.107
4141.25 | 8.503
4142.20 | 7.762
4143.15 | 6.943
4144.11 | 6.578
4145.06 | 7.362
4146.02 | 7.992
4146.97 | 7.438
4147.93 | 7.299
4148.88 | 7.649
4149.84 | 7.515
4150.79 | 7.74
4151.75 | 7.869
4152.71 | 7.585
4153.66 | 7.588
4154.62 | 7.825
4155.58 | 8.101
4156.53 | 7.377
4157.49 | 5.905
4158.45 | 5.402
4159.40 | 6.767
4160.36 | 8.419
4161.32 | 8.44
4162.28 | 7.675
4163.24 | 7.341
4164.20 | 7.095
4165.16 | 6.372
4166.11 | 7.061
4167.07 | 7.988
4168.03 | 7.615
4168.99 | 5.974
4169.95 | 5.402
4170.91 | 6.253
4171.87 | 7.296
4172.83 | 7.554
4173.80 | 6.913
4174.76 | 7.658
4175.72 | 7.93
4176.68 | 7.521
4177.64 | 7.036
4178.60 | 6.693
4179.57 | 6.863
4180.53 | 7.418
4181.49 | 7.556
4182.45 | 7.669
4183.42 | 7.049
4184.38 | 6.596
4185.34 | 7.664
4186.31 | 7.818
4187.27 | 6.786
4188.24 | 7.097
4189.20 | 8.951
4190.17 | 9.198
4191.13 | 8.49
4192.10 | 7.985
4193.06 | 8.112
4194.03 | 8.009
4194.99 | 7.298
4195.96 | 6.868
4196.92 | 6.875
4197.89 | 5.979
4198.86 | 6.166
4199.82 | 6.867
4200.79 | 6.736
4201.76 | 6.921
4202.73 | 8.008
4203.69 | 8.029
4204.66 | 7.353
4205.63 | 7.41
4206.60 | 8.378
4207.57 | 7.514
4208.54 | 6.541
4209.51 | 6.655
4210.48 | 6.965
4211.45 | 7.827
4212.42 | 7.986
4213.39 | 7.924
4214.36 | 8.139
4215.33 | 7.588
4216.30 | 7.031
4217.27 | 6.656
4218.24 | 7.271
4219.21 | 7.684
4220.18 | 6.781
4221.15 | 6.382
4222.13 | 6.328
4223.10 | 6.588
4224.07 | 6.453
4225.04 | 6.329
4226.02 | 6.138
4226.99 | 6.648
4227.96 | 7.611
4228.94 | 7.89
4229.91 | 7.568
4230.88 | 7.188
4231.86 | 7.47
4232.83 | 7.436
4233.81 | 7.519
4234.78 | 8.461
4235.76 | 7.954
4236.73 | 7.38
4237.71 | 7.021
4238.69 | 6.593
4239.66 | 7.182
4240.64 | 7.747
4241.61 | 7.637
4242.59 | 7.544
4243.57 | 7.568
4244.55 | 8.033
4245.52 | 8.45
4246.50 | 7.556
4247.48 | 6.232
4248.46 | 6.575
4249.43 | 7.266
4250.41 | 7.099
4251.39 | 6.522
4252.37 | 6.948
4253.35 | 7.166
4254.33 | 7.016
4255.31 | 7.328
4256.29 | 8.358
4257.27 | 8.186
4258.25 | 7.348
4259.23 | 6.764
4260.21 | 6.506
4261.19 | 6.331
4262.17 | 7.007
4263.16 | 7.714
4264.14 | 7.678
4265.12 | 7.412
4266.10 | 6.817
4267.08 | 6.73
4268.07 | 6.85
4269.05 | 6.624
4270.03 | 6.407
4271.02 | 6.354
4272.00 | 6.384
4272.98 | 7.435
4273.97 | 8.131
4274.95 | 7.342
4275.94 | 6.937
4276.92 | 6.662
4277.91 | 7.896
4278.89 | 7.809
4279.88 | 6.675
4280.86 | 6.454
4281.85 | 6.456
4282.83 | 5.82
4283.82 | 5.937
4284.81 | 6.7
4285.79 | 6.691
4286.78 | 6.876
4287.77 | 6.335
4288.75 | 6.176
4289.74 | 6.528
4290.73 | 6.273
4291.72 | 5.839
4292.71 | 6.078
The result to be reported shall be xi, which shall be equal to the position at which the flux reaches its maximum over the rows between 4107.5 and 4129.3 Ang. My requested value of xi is 4122.22 Ang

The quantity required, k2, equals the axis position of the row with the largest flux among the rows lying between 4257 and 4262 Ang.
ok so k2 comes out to 4257.27 Ang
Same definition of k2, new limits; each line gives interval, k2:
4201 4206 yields 4203.69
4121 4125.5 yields 4122.22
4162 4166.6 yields 4162.28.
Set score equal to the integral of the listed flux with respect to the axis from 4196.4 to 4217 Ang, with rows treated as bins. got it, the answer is 150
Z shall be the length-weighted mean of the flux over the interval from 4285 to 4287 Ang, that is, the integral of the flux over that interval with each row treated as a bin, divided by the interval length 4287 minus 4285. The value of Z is 6.8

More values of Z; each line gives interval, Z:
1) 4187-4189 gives 7.2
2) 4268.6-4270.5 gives 6.5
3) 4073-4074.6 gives 7.4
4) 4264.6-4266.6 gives 7.1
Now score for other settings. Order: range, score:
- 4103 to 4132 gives 222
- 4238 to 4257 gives 139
